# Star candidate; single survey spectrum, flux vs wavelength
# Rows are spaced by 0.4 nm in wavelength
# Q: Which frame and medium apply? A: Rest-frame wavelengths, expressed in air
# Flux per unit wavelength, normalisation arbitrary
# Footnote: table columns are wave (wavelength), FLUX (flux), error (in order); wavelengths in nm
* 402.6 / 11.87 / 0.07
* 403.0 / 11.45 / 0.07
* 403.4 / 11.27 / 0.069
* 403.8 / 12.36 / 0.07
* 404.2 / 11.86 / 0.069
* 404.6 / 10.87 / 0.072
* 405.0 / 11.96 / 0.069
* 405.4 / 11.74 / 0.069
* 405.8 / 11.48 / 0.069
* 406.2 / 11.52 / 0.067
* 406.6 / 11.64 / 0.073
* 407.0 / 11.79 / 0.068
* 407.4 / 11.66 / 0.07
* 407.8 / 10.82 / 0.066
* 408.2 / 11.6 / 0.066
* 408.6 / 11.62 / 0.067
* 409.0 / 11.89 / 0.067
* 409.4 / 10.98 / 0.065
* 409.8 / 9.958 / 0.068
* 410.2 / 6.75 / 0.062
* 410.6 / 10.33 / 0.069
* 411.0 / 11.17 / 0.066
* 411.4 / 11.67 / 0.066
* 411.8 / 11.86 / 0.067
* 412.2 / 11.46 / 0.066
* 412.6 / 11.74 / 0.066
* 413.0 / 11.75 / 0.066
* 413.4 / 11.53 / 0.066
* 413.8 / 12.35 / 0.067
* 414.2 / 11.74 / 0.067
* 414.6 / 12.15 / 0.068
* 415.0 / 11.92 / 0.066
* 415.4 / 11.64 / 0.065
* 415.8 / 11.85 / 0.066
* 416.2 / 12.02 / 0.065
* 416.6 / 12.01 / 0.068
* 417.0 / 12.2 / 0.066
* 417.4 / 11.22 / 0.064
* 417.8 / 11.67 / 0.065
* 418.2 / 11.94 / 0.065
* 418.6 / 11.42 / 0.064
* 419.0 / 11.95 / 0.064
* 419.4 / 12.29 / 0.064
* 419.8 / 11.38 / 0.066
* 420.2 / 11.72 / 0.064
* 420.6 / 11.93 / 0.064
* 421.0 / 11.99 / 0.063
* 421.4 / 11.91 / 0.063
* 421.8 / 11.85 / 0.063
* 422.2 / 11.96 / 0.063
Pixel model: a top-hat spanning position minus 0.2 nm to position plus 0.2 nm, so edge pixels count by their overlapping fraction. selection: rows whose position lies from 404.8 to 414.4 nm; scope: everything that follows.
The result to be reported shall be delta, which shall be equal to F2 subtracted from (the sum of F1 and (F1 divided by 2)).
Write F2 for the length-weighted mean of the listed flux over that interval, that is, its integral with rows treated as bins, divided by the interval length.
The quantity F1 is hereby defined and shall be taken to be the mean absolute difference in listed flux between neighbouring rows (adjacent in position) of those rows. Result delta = -10.3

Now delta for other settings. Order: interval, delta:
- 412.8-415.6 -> -11.2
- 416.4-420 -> -11.0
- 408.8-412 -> -8.4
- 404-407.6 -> -11.1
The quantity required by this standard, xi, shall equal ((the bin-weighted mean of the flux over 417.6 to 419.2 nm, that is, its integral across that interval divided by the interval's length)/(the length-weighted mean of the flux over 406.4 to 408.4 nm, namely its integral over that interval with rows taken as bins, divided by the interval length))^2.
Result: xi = 1.04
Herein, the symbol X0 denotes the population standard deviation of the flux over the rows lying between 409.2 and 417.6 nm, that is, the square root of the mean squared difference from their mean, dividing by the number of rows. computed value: 1.2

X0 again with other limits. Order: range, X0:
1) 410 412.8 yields 1.7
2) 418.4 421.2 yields 0.3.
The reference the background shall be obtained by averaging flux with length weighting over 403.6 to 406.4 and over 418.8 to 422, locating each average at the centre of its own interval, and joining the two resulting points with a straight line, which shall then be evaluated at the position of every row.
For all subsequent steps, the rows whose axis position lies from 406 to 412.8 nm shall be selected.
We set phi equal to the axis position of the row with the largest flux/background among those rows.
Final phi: 409.0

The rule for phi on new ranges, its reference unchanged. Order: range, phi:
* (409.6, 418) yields 413.8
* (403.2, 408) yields 403.8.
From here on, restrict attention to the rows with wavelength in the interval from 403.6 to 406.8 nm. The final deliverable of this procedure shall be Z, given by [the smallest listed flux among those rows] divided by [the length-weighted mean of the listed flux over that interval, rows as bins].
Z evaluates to 0.93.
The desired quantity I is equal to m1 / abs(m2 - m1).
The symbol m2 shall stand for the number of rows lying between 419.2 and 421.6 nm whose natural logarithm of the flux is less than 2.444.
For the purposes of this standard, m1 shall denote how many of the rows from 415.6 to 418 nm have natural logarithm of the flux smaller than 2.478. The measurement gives 1.5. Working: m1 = 3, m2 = 1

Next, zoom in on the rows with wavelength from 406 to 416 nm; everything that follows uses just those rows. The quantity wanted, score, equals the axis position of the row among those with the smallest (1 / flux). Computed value 413.8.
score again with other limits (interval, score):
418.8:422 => 419.4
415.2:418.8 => 417.0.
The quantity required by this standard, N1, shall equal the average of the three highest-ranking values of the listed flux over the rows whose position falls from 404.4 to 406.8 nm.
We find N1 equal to 11.8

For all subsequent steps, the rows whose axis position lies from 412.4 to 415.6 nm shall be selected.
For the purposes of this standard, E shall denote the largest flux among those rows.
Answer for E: 12.35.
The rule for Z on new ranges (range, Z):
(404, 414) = 0.60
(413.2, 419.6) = 0.95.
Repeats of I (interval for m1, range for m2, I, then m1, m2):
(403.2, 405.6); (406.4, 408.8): 1.3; 4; 1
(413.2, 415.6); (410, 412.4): 3.0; 3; 4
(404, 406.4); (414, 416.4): 1.0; 5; 0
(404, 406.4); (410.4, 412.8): 2.5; 5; 3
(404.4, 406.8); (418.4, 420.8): 1.7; 5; 2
